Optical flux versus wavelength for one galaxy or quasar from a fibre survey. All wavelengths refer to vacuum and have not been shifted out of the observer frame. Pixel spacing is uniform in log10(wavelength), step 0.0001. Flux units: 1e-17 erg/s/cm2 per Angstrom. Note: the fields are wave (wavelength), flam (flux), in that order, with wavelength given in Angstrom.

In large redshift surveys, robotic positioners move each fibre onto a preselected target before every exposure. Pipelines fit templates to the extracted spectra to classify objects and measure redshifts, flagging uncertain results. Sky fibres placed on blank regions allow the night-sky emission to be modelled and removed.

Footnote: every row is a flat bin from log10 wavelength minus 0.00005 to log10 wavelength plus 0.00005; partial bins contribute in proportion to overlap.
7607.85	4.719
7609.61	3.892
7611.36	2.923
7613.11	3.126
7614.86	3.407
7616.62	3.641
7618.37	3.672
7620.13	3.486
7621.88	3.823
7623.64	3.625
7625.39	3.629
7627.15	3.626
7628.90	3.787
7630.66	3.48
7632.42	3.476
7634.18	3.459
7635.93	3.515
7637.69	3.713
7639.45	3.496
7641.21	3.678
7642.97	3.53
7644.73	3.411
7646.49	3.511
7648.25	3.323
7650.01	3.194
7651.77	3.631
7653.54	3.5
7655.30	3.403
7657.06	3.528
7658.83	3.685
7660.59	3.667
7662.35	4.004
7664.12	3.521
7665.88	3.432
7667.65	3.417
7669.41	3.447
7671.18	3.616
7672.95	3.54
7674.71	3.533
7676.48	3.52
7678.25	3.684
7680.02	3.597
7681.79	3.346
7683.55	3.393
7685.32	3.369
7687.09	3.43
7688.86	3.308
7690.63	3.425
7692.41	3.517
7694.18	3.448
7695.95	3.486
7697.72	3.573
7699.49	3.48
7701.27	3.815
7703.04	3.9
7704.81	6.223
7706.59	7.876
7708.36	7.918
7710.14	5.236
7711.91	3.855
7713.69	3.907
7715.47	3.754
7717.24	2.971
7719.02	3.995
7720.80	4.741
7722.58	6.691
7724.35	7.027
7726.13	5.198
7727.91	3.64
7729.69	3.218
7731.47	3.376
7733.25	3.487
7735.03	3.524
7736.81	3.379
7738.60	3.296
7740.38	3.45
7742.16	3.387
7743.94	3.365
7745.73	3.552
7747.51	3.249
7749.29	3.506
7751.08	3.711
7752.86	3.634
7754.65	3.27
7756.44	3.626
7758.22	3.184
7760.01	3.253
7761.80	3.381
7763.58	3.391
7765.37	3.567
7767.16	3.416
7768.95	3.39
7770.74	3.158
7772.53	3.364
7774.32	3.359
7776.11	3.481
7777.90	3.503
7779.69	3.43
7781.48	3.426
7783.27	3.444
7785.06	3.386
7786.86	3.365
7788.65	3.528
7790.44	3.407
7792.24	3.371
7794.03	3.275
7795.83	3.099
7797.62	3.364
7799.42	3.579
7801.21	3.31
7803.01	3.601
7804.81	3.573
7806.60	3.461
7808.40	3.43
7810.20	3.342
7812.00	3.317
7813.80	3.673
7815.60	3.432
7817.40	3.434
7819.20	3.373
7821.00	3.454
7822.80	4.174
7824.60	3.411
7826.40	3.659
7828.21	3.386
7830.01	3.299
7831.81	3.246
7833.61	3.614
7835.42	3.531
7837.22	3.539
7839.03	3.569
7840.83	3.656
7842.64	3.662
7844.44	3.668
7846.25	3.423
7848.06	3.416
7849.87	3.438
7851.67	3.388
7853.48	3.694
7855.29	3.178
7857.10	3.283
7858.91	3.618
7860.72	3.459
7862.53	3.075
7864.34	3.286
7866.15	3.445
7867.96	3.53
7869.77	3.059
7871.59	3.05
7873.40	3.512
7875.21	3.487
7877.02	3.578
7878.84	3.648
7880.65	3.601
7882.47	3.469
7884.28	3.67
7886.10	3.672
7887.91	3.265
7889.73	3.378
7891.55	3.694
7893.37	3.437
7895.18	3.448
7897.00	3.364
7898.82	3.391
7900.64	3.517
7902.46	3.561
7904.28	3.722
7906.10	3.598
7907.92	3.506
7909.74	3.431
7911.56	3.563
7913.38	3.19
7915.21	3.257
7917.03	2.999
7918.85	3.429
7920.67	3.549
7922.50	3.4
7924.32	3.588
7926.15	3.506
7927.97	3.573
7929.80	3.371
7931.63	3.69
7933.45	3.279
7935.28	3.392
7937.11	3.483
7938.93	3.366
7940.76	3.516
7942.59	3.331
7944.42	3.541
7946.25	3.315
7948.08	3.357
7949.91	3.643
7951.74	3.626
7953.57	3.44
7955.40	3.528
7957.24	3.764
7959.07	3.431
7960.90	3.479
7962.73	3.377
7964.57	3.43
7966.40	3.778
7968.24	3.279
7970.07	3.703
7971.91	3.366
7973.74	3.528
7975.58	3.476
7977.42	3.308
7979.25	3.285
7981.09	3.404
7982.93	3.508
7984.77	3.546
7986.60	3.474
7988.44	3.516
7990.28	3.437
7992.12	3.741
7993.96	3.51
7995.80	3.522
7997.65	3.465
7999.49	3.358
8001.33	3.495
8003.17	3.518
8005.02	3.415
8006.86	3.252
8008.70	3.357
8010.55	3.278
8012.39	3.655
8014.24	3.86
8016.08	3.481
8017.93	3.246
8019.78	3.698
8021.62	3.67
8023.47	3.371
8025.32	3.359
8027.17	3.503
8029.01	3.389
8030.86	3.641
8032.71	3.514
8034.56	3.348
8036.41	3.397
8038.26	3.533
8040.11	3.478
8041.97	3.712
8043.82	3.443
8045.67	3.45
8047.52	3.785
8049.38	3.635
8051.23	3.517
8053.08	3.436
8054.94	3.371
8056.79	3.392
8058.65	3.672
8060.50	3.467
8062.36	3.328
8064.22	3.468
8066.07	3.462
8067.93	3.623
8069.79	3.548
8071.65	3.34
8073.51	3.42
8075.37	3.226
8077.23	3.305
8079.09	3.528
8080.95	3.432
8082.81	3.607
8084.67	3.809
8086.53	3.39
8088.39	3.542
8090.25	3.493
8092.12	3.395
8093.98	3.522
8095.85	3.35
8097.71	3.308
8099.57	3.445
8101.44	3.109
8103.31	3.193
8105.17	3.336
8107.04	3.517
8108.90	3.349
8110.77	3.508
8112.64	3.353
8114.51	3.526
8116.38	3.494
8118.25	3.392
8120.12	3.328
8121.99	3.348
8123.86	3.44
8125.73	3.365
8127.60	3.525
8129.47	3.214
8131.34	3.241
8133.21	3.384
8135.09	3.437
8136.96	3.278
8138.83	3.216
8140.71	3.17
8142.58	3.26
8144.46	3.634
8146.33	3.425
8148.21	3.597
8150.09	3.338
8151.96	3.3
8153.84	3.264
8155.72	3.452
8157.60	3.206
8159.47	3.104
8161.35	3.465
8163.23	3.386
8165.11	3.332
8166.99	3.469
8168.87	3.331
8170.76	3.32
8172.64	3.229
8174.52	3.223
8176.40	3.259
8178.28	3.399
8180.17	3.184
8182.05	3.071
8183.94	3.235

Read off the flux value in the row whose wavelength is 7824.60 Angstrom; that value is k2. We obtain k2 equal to 3.411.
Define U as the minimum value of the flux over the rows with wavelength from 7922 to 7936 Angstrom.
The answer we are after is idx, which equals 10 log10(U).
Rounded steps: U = 3.279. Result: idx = 5.16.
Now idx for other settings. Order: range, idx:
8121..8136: 5.07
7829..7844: 5.11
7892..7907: 5.27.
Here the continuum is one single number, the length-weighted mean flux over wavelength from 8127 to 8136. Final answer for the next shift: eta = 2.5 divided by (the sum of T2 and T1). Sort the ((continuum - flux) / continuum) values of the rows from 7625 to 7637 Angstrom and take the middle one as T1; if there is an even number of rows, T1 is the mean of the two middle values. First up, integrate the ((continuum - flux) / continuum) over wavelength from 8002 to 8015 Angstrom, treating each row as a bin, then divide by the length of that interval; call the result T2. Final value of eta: -30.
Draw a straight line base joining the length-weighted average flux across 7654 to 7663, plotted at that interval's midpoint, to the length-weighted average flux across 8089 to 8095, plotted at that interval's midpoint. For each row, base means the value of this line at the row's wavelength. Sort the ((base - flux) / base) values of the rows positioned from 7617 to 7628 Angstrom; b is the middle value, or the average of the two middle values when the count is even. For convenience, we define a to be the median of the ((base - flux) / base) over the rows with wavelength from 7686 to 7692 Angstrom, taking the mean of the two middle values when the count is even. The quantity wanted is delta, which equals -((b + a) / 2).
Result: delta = -0.032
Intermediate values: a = 0.057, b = 0.008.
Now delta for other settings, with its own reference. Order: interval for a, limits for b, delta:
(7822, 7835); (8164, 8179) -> -0.039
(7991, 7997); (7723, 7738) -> -0.013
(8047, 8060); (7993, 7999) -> 0.005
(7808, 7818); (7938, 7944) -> -0.044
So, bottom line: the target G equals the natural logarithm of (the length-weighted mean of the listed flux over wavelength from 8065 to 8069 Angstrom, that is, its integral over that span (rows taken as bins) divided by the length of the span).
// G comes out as 1.26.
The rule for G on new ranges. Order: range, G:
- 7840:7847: 1.28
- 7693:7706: 1.40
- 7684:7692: 1.22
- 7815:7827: 1.27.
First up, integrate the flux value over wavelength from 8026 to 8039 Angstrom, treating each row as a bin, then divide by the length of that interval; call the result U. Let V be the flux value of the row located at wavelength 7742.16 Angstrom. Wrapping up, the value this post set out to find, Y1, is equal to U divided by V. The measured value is 1.03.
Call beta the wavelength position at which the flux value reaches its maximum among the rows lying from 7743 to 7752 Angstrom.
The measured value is 7751.08 Angstrom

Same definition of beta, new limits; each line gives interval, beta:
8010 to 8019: 8014.24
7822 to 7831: 7822.80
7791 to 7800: 7799.42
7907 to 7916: 7911.56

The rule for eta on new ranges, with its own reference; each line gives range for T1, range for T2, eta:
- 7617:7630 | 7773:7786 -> -24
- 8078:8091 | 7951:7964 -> -25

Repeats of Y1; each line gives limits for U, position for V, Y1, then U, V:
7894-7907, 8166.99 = 1.01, 3.51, 3.469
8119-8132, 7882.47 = 0.97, 3.36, 3.469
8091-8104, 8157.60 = 1.04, 3.33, 3.206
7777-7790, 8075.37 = 1.07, 3.44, 3.226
